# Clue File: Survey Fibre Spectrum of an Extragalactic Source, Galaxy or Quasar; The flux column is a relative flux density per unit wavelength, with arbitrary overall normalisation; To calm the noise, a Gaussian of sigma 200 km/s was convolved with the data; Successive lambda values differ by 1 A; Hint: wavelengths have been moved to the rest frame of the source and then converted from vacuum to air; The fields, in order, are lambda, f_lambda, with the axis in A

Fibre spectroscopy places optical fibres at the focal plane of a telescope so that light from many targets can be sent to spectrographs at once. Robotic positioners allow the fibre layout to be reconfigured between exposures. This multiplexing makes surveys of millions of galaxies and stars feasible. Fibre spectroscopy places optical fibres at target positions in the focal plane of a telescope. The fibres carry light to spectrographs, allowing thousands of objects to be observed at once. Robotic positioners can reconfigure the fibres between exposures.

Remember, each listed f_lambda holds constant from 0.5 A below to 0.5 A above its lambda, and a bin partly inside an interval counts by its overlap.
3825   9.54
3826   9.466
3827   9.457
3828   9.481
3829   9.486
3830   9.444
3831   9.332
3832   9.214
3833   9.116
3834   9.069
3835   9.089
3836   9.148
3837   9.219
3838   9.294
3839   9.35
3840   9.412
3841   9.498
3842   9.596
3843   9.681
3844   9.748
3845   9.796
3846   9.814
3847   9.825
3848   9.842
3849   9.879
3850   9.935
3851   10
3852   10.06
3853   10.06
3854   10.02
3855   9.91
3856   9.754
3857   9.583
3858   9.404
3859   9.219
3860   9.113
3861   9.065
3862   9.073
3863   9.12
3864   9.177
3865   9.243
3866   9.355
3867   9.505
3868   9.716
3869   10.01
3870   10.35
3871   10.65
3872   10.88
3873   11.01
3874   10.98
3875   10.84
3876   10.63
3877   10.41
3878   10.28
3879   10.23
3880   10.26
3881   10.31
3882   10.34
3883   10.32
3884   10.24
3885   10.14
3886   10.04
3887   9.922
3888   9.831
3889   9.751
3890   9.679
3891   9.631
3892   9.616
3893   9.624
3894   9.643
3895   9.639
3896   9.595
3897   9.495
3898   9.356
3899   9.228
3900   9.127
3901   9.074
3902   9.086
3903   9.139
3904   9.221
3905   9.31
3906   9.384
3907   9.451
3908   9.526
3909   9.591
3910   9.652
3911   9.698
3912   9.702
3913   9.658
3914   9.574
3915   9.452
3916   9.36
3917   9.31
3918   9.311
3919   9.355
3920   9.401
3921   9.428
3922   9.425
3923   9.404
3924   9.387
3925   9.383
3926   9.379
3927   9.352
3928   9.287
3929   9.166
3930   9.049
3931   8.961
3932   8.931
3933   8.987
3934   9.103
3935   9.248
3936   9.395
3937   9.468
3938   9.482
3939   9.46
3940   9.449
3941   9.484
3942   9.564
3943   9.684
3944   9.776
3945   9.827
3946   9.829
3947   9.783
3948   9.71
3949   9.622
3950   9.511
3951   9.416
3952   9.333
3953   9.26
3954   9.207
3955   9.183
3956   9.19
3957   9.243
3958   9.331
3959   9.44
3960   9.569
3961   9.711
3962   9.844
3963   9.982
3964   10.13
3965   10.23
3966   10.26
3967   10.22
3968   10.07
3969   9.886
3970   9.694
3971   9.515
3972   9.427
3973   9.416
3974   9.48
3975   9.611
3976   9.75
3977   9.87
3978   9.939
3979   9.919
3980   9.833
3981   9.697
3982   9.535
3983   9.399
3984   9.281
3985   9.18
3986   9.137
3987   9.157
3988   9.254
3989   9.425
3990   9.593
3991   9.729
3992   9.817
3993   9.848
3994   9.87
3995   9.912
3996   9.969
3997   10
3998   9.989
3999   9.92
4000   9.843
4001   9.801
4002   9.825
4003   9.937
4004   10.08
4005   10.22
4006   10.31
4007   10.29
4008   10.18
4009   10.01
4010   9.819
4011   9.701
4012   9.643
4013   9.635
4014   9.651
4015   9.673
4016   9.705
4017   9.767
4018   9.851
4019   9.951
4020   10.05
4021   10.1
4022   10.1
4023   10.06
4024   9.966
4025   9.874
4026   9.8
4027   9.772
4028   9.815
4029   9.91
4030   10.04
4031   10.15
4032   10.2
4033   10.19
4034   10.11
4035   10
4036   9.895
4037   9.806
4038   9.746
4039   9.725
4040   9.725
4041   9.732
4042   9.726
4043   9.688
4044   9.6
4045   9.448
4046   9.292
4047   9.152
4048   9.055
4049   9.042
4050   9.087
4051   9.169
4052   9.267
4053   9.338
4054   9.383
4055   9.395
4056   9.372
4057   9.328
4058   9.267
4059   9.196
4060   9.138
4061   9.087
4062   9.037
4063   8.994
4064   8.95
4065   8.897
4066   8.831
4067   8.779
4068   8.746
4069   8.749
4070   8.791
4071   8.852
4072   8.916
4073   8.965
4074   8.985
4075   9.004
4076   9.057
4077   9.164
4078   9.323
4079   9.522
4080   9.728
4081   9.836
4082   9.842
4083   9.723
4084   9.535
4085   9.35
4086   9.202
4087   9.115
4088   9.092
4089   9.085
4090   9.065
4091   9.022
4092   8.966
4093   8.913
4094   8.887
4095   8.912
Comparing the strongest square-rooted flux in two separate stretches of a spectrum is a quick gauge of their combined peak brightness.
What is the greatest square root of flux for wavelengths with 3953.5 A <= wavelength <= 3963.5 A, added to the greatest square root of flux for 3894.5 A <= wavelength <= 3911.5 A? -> 6.27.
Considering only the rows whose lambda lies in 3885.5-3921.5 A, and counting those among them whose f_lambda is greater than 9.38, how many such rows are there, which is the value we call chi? 24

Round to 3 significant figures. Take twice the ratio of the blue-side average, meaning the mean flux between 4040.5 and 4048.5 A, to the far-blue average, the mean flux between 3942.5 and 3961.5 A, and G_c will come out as 1.99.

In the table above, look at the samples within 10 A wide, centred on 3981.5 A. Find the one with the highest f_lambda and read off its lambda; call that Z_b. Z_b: 3978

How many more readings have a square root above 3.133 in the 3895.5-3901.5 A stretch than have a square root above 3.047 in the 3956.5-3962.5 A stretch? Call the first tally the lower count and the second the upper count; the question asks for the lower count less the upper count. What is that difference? -5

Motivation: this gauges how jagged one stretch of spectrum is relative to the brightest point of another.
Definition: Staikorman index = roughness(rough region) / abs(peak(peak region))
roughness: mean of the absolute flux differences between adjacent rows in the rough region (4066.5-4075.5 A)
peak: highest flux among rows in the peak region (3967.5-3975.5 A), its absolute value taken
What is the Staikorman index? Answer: 0.0036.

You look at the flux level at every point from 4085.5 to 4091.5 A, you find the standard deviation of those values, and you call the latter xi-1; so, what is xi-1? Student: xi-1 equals 0.06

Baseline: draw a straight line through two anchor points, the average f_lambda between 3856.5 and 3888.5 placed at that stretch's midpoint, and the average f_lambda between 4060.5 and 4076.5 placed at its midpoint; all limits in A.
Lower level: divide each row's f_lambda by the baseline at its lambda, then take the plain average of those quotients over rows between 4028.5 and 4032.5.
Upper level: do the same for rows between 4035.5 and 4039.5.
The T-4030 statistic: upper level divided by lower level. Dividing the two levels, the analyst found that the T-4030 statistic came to 0.98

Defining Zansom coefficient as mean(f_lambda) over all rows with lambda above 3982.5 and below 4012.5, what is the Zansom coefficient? 9.77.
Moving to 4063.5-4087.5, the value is 9.16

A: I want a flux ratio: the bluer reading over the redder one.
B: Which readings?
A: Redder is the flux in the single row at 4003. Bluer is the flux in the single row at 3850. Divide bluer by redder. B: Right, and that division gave 1.00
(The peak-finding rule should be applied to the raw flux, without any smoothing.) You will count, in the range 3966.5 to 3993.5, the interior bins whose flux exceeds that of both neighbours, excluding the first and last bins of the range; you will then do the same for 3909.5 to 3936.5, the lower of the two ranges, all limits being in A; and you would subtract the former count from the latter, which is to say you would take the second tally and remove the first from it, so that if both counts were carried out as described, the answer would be 1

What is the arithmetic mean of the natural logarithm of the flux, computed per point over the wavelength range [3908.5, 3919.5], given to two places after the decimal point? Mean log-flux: 2.25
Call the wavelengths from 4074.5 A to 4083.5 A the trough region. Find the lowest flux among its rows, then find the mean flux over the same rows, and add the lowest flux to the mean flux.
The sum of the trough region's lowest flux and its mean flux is 18.5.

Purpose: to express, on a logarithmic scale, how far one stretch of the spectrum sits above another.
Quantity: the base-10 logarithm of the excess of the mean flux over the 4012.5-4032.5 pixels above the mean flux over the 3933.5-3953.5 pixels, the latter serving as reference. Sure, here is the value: -0.42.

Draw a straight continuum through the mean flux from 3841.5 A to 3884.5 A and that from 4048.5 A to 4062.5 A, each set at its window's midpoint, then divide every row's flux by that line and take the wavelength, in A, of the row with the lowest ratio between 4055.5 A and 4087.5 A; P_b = 4068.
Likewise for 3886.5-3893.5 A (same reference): 3892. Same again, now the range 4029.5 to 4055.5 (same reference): 4049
